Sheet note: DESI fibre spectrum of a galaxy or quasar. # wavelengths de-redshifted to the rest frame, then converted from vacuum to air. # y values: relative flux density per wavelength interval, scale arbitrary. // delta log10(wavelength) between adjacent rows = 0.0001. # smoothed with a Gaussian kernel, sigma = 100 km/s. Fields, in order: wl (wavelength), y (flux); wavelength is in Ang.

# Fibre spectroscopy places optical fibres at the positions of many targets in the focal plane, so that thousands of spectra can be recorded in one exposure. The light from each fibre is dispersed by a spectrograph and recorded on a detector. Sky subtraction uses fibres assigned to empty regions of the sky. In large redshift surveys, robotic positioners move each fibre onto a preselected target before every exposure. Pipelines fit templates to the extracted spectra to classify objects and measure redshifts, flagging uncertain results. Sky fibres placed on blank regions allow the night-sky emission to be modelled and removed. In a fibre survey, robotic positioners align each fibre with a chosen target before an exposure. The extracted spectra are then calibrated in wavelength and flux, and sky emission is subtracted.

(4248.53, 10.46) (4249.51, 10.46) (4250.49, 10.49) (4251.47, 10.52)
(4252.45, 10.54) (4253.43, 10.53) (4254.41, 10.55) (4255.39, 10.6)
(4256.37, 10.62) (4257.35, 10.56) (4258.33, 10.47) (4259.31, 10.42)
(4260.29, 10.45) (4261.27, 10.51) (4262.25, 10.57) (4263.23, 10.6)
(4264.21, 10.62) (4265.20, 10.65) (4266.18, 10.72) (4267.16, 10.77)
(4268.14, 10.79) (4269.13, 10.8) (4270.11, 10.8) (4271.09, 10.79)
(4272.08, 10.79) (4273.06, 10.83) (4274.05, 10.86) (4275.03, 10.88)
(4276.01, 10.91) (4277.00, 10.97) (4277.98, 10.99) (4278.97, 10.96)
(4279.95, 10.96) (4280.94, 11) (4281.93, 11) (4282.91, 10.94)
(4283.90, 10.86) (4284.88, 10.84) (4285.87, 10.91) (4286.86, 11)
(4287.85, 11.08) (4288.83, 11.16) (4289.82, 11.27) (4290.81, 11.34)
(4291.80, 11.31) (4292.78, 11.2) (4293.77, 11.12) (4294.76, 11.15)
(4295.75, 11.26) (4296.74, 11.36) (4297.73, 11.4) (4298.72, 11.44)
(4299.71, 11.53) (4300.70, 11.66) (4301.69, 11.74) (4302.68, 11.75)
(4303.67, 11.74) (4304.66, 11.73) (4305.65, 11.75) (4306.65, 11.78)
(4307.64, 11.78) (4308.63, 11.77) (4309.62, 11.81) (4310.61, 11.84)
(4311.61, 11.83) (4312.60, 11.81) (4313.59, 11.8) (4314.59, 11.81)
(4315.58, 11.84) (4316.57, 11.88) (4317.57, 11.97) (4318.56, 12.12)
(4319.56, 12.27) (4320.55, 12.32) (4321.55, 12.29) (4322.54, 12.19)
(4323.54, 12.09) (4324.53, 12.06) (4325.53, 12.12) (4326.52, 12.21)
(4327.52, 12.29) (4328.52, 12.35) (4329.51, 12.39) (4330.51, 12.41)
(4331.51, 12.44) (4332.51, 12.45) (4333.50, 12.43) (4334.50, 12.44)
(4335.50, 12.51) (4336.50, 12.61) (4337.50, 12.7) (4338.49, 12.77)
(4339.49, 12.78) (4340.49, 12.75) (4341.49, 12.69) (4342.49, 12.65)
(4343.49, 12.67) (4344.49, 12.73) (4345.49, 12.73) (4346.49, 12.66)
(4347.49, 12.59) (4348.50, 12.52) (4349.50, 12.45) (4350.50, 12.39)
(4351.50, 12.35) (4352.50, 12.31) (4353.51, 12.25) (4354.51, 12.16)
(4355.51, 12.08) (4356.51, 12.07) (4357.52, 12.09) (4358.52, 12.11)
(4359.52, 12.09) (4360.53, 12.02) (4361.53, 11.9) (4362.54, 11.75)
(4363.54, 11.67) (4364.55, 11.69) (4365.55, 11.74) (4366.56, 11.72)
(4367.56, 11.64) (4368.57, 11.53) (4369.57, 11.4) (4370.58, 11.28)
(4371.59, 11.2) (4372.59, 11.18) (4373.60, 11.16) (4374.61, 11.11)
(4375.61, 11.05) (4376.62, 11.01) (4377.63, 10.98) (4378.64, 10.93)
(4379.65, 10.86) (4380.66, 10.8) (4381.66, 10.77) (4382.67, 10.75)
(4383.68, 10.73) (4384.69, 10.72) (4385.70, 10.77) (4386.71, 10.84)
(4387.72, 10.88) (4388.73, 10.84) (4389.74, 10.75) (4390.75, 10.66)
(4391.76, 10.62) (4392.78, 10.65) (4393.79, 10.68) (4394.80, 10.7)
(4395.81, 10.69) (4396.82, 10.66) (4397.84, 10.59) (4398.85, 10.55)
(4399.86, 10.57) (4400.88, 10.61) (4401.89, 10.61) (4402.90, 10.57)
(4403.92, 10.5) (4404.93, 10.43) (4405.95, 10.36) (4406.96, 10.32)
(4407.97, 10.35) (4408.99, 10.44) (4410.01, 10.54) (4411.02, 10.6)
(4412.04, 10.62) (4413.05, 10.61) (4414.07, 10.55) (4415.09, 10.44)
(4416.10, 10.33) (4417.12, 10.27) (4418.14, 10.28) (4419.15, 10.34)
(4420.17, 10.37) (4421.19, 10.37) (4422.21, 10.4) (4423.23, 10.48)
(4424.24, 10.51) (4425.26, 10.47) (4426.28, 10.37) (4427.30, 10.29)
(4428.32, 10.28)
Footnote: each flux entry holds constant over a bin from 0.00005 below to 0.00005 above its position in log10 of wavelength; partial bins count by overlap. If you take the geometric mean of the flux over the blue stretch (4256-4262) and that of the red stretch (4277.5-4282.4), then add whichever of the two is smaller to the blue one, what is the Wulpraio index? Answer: 21.0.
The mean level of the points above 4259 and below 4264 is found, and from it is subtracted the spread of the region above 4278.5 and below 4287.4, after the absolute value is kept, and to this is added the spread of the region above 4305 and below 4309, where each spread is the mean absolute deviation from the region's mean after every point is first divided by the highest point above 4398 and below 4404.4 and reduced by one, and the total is 10.5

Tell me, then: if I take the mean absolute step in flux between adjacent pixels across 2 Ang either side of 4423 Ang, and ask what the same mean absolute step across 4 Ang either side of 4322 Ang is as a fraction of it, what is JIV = 1.59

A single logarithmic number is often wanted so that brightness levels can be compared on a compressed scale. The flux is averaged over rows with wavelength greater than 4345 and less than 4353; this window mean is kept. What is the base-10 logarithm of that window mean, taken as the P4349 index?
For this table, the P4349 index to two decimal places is 1.10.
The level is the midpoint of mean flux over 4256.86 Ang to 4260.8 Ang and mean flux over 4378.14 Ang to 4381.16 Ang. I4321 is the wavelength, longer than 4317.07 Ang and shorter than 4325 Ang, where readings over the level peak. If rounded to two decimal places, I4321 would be 4320.55 Ang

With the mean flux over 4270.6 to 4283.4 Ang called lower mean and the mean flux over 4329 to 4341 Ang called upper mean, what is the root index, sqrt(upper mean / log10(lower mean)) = 3.48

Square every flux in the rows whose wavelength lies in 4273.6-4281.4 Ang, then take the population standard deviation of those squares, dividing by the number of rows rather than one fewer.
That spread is 1.1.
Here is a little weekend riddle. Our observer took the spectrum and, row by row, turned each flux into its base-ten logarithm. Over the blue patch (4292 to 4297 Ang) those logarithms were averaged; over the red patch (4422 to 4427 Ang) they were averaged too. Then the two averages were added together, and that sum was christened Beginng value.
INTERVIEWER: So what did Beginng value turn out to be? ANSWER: 2.07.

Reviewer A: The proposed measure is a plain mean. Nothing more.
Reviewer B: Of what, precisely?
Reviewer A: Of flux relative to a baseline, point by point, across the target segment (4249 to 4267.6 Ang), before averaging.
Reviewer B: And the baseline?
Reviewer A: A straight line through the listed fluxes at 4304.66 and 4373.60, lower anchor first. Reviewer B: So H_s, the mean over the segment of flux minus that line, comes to -1.6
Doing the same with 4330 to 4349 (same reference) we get 1.2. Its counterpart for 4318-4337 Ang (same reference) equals 0.8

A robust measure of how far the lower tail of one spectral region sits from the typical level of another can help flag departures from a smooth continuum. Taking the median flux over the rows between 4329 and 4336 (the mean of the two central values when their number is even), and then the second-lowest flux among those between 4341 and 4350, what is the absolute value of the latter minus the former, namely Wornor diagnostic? 0.1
